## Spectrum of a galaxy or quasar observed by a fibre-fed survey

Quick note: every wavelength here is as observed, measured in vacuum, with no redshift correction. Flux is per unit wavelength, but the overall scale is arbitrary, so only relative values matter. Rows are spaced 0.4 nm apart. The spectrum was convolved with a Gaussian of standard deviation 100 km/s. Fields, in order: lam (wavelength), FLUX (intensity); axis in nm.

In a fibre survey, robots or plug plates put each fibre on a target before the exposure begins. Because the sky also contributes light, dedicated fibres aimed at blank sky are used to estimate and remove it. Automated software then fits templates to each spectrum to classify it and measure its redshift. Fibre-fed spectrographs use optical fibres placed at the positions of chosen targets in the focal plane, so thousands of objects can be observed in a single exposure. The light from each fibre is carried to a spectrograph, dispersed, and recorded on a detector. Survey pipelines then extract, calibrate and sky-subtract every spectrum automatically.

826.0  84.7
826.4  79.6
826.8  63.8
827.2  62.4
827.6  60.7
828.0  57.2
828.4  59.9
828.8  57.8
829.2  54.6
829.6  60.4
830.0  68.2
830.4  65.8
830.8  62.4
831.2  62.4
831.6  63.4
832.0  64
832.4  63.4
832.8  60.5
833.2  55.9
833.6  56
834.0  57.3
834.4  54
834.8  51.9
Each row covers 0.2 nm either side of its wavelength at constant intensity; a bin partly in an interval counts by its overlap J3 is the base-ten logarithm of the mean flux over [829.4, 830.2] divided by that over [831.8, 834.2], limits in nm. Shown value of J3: 0.034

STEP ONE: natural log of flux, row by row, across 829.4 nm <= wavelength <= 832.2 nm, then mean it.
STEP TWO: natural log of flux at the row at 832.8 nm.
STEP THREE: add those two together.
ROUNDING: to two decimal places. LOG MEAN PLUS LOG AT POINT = 8.26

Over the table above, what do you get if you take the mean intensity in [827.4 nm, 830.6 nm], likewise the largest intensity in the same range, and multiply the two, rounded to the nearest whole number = 4131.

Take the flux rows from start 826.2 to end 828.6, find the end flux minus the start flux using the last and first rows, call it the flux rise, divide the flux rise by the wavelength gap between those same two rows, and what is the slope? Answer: -10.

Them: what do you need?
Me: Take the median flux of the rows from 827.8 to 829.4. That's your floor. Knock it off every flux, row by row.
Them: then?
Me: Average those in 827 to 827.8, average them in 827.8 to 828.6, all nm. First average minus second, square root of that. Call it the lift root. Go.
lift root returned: 1.73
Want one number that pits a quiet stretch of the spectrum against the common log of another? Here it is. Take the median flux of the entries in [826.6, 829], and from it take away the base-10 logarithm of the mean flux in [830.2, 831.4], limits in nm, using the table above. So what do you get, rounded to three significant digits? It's 58.5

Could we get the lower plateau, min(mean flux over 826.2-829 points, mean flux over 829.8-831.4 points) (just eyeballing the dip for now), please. 63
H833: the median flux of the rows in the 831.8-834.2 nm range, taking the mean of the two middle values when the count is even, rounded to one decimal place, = 58.9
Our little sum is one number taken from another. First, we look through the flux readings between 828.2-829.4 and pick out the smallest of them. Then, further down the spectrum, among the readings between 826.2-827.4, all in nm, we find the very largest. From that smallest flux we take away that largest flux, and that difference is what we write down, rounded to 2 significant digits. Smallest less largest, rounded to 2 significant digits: -25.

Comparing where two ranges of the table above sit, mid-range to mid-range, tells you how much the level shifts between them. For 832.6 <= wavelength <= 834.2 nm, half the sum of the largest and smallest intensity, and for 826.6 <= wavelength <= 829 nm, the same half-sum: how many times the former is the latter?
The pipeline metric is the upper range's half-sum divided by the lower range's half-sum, 0.96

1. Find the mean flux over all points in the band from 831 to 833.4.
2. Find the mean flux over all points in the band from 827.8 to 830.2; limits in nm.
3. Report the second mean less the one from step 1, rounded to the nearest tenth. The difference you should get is -1.9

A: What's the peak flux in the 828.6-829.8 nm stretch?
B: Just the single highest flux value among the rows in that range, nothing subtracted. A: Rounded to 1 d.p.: 60.4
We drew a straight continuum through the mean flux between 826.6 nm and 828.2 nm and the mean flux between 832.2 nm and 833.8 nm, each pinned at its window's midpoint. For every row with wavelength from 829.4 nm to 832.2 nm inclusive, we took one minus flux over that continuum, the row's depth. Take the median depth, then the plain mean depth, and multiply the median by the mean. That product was 0.0045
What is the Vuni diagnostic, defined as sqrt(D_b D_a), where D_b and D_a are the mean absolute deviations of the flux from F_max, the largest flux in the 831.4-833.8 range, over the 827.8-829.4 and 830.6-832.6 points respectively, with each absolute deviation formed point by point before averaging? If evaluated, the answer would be 2.4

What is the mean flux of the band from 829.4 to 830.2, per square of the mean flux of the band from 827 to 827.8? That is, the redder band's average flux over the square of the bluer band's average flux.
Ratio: 0.017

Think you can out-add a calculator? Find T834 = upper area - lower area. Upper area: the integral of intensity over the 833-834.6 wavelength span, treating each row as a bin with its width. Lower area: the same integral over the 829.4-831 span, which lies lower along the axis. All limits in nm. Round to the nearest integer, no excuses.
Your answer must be -13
